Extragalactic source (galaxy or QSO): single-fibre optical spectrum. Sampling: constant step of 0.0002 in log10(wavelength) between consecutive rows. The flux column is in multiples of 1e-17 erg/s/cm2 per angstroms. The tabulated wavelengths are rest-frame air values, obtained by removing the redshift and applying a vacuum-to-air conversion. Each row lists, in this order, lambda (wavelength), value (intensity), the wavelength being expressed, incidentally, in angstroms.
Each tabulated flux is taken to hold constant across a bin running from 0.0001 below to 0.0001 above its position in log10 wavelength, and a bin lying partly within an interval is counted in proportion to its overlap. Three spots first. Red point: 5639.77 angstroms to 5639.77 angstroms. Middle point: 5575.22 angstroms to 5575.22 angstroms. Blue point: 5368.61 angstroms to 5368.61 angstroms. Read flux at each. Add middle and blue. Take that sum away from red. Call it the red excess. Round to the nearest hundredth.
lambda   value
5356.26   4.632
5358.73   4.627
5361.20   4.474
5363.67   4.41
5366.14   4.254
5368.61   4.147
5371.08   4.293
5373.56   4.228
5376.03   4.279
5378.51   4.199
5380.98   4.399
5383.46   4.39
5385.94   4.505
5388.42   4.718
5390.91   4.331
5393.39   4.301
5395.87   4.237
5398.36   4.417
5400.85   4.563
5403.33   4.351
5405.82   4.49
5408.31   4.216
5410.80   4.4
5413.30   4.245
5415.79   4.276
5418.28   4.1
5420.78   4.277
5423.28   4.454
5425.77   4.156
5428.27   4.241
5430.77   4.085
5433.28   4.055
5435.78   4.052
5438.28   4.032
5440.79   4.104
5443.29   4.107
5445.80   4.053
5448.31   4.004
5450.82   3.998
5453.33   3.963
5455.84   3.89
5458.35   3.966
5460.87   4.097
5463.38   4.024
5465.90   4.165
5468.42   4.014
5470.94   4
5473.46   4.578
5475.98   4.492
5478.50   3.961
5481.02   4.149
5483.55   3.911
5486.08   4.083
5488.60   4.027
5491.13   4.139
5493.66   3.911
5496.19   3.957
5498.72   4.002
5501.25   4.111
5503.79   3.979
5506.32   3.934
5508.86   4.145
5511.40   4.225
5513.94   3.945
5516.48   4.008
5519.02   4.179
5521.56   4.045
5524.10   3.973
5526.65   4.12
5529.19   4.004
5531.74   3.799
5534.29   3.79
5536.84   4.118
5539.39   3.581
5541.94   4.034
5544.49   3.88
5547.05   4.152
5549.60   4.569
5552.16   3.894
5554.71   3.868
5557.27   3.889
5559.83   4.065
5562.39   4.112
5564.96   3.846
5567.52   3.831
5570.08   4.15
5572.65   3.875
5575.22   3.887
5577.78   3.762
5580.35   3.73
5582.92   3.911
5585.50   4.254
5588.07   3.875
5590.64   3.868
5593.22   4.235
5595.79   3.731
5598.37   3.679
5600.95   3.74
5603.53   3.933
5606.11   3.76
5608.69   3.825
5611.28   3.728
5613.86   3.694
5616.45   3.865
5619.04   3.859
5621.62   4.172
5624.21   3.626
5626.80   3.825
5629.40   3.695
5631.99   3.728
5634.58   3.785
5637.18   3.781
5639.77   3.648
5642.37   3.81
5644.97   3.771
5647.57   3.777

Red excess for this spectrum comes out -4.39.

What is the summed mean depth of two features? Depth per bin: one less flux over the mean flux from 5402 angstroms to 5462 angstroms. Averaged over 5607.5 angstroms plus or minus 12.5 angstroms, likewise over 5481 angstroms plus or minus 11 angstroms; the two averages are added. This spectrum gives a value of 0.089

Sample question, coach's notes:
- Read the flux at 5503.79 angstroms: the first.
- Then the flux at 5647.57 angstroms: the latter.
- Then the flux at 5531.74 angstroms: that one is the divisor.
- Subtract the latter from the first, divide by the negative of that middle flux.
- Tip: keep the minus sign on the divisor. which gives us -0.053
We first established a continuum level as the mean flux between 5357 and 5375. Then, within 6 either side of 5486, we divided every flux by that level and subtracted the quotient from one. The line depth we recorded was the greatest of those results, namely 0.10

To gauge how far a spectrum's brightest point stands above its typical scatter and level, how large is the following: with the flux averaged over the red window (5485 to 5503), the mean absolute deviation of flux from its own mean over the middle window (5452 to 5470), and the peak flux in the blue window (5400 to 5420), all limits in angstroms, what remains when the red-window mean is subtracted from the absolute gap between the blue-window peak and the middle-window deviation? 0.46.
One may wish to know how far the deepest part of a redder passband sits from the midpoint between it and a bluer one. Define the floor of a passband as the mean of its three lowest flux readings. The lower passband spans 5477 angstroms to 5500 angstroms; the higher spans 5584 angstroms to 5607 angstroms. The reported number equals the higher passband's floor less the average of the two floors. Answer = -0.10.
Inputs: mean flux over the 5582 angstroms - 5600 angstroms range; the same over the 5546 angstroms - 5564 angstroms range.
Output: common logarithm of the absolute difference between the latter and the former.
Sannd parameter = -0.85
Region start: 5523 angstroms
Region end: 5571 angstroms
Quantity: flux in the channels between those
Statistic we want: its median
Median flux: 3.97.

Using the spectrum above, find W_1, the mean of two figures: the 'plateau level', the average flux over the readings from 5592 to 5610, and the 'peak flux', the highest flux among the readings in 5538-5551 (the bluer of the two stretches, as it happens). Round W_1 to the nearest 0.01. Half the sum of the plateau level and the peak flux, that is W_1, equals 4.21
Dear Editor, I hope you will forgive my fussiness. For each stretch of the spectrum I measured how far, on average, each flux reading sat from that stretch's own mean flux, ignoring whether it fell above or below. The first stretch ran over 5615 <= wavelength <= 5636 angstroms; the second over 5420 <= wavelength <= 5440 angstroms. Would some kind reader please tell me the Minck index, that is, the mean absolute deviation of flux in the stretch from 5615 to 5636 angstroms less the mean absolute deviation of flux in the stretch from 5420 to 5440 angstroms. -0.01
